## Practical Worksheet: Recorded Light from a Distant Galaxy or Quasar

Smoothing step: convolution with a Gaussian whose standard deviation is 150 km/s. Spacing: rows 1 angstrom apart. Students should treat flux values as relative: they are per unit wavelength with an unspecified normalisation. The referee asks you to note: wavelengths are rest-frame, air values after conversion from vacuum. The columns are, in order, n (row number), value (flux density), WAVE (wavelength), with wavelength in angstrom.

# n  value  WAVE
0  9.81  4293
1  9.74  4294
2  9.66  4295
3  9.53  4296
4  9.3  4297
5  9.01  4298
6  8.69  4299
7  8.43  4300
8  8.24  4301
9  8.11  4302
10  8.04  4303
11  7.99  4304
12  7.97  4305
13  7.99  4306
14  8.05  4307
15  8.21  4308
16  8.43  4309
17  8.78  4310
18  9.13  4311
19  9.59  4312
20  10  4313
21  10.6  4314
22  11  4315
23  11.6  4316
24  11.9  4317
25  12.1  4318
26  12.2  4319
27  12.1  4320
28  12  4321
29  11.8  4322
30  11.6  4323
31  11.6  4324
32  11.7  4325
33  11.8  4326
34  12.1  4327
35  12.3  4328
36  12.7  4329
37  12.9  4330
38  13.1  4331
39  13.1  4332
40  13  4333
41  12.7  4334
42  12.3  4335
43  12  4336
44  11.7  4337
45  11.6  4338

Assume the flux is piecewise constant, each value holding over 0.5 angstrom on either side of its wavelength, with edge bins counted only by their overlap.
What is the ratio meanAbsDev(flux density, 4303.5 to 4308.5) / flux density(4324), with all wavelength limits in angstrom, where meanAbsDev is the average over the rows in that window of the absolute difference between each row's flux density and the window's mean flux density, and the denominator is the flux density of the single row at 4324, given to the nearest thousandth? 0.006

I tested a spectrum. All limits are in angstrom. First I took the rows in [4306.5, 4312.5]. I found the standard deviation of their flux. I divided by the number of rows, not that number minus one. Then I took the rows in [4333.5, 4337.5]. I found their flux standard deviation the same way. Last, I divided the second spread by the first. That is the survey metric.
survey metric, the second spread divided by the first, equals 0.7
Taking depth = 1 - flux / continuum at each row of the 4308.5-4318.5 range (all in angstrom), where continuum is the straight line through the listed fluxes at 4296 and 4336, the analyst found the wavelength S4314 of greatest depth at 4309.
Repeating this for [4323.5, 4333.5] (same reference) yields 4324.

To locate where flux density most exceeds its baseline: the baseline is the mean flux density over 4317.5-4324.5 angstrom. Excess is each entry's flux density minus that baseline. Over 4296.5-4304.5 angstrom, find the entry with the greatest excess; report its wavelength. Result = 4297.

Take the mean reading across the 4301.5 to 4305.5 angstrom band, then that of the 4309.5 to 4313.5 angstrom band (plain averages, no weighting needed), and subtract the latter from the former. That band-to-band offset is -1.3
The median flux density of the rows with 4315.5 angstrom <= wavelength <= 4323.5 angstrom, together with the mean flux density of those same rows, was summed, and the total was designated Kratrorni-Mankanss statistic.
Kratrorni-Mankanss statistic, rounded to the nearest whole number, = 24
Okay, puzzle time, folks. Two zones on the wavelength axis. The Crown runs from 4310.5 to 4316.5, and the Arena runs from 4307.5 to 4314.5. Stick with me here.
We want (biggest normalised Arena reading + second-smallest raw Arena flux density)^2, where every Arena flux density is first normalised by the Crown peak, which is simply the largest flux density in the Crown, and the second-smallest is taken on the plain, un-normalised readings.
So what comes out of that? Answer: 87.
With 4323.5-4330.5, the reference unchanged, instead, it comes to 164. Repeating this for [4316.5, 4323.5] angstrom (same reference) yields 165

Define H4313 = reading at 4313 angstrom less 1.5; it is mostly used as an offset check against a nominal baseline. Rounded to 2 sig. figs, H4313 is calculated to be 8.5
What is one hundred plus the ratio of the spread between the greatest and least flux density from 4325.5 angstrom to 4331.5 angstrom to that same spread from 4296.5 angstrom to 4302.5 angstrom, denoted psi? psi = 101.1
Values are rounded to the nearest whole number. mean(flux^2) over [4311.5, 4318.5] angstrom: 121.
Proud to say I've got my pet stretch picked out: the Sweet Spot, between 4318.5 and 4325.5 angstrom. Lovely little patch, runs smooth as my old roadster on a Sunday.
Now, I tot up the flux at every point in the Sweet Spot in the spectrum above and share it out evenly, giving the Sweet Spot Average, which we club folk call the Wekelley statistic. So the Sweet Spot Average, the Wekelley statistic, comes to 11.9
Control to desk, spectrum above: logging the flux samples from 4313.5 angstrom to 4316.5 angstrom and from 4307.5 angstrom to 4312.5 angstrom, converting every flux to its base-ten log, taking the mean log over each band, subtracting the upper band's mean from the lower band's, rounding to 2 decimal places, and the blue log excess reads -0.10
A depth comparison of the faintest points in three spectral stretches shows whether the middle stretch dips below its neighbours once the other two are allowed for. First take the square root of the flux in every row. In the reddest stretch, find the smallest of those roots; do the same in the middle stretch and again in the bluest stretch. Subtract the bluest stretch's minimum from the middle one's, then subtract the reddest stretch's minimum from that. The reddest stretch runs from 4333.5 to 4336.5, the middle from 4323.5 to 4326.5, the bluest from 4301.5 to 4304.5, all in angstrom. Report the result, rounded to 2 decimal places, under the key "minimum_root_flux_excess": -2.88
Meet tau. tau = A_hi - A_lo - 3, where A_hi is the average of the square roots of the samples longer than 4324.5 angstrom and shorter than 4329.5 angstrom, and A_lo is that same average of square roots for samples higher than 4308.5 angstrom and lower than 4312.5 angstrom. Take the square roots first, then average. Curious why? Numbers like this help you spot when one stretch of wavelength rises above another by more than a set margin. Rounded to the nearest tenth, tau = -2.5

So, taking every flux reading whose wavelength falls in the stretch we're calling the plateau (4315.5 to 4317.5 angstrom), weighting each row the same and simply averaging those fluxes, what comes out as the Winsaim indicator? 12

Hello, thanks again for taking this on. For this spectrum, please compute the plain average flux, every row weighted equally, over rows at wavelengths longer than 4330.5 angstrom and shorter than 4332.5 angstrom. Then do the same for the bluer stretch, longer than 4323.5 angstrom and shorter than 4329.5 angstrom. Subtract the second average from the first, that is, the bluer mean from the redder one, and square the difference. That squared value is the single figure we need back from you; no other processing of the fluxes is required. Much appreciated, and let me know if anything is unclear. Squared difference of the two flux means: 1.14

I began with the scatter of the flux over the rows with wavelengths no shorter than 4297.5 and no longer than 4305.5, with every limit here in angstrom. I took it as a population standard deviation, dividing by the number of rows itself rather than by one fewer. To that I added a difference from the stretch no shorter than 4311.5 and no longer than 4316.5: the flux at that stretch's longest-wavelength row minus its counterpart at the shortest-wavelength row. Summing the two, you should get 2.4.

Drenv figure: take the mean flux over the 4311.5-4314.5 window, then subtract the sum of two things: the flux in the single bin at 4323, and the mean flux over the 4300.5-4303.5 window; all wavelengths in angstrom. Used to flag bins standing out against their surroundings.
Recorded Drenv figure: -9.7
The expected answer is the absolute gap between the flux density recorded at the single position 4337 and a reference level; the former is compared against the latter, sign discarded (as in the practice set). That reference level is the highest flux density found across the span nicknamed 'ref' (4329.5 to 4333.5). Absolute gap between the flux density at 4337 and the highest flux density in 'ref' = 1.4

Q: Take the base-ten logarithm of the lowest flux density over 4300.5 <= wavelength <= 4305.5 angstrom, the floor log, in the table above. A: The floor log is 0.90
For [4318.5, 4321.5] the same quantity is 1.08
